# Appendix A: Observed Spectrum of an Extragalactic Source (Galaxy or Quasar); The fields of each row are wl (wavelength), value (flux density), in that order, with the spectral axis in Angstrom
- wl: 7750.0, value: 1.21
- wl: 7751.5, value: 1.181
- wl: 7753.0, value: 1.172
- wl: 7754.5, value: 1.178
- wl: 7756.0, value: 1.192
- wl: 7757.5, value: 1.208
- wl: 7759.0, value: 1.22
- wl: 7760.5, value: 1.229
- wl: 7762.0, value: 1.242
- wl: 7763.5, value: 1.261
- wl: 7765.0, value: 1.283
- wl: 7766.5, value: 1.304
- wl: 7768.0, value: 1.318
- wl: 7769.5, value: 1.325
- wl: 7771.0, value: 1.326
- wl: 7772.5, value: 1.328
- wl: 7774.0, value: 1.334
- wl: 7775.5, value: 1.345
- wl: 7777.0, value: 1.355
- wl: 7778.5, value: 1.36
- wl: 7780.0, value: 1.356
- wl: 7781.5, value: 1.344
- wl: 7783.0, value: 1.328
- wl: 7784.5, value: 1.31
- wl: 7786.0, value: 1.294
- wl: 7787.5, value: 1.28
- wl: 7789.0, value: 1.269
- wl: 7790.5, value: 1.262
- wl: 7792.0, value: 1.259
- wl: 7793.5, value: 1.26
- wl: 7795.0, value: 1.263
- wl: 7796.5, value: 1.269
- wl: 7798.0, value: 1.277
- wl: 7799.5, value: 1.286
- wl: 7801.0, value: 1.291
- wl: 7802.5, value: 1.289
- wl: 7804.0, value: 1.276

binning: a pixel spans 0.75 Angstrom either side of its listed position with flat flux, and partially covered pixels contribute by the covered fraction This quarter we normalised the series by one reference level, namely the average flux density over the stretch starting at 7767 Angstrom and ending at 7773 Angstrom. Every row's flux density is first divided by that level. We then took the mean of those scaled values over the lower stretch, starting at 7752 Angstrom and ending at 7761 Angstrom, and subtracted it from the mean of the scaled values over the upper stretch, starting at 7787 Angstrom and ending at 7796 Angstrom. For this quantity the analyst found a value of 0.050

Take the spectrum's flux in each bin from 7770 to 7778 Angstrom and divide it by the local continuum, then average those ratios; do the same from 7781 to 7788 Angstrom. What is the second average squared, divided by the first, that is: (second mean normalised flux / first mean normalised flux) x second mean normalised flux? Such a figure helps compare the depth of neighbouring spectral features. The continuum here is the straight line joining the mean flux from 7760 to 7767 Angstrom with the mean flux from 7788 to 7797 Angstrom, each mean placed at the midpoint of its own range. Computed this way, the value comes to 1.02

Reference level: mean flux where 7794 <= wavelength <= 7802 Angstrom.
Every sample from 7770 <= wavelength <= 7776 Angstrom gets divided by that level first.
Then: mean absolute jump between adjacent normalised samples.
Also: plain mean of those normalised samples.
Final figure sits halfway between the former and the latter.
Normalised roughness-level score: 0.524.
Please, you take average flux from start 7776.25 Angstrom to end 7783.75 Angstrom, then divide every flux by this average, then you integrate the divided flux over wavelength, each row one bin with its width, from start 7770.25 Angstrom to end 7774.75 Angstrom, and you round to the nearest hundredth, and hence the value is 4.44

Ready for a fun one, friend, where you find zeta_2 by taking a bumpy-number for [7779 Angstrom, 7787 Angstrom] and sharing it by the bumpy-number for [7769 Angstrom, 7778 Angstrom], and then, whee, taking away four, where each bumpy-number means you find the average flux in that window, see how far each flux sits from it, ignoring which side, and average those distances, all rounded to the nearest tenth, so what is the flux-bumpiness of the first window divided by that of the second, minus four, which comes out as -2.0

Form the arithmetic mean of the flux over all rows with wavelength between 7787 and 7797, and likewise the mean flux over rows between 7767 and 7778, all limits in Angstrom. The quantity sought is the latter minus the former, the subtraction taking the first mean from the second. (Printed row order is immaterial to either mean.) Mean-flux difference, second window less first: 0.07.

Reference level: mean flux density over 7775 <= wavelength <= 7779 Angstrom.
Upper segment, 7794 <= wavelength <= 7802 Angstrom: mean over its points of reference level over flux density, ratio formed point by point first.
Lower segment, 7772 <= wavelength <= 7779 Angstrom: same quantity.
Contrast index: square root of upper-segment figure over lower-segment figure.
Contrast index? 1.03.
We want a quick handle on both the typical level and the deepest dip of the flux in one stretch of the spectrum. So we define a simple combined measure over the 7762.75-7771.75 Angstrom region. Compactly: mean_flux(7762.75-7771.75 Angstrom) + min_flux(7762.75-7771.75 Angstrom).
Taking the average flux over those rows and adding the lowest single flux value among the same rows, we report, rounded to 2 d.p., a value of 2.56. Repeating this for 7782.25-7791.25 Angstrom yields 2.55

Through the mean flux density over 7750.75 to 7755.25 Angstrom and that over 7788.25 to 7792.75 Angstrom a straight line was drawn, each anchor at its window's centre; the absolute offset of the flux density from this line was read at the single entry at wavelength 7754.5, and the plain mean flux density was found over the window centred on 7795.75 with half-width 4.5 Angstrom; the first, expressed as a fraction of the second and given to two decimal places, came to 0.00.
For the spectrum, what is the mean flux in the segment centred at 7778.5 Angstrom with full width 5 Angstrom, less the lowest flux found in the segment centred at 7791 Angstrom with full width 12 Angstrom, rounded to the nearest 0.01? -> 0.10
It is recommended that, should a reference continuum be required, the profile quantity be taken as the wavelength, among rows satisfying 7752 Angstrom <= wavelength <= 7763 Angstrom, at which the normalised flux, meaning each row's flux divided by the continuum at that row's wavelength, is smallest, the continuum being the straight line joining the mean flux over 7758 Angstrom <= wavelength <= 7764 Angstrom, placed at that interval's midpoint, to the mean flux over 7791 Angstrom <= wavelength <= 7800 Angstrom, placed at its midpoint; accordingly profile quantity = 7753.0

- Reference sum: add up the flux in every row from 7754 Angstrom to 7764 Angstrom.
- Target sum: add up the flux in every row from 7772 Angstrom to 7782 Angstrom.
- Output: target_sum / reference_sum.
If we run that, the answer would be 1.10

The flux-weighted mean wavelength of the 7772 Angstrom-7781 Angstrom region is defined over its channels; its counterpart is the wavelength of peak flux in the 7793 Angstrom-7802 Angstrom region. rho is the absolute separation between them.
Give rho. 24.7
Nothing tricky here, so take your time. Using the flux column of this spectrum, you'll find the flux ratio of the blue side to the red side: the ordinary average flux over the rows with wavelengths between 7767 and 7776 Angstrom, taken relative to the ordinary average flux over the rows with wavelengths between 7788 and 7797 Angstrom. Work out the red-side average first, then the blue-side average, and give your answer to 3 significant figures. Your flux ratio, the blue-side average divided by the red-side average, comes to 1.05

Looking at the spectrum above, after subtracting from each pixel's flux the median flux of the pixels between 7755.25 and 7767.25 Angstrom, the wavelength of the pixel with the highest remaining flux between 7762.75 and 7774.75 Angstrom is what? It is 7774.0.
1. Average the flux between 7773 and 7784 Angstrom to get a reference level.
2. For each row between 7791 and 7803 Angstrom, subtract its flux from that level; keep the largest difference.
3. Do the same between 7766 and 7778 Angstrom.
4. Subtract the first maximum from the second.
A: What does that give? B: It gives -0.045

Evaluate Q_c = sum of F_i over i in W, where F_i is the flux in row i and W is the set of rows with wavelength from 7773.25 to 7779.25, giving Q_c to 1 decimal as 5.4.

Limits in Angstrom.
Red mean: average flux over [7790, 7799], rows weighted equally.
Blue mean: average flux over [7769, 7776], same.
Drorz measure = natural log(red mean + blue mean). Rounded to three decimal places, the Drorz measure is 0.954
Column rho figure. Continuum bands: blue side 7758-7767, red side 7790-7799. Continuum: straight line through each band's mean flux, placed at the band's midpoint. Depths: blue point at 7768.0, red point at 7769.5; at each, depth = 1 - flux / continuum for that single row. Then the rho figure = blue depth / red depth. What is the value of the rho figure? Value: 1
